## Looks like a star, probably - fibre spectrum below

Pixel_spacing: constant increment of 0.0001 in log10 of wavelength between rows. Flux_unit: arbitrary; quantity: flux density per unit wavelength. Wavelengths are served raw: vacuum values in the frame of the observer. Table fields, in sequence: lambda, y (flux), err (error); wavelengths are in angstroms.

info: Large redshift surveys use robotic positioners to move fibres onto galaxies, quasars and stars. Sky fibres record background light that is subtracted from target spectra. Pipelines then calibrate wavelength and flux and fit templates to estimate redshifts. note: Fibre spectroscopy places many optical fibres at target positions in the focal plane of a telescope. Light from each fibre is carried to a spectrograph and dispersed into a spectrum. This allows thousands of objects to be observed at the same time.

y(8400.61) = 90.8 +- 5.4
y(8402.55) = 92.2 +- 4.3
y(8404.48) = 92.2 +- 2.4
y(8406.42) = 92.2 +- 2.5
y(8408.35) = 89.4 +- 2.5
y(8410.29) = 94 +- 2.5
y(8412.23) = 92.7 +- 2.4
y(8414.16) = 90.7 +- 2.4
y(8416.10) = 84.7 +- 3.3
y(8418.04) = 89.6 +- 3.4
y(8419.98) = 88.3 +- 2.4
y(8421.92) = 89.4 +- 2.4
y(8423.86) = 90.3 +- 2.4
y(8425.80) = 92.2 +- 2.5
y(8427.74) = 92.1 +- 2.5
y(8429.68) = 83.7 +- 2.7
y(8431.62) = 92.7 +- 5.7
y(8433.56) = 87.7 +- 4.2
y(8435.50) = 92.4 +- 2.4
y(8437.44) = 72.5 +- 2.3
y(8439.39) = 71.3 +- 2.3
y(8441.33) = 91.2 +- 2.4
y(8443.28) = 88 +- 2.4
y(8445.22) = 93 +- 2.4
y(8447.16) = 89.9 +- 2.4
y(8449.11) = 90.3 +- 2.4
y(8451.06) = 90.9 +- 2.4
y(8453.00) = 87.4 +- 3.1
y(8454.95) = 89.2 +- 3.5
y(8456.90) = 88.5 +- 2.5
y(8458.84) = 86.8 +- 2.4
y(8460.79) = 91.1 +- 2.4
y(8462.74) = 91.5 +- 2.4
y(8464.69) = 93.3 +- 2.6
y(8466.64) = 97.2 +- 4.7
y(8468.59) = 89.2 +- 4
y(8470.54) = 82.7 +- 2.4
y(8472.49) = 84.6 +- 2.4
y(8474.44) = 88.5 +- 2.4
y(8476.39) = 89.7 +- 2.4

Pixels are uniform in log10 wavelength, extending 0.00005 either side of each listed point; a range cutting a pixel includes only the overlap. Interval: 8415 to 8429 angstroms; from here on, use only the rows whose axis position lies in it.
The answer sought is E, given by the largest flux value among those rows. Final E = 92.2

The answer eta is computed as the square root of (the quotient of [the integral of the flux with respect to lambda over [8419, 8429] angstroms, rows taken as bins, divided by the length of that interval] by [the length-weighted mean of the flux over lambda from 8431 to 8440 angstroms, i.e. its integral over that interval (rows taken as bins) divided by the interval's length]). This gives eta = 1.04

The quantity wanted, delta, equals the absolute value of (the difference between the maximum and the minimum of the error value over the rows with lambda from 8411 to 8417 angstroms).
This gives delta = 0.9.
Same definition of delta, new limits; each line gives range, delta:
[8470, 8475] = 0.0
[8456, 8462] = 0.1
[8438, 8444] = 0.1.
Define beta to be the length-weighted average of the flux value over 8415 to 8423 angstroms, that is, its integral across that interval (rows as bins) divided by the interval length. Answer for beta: 88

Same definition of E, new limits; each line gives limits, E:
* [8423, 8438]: 92.7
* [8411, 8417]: 92.7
